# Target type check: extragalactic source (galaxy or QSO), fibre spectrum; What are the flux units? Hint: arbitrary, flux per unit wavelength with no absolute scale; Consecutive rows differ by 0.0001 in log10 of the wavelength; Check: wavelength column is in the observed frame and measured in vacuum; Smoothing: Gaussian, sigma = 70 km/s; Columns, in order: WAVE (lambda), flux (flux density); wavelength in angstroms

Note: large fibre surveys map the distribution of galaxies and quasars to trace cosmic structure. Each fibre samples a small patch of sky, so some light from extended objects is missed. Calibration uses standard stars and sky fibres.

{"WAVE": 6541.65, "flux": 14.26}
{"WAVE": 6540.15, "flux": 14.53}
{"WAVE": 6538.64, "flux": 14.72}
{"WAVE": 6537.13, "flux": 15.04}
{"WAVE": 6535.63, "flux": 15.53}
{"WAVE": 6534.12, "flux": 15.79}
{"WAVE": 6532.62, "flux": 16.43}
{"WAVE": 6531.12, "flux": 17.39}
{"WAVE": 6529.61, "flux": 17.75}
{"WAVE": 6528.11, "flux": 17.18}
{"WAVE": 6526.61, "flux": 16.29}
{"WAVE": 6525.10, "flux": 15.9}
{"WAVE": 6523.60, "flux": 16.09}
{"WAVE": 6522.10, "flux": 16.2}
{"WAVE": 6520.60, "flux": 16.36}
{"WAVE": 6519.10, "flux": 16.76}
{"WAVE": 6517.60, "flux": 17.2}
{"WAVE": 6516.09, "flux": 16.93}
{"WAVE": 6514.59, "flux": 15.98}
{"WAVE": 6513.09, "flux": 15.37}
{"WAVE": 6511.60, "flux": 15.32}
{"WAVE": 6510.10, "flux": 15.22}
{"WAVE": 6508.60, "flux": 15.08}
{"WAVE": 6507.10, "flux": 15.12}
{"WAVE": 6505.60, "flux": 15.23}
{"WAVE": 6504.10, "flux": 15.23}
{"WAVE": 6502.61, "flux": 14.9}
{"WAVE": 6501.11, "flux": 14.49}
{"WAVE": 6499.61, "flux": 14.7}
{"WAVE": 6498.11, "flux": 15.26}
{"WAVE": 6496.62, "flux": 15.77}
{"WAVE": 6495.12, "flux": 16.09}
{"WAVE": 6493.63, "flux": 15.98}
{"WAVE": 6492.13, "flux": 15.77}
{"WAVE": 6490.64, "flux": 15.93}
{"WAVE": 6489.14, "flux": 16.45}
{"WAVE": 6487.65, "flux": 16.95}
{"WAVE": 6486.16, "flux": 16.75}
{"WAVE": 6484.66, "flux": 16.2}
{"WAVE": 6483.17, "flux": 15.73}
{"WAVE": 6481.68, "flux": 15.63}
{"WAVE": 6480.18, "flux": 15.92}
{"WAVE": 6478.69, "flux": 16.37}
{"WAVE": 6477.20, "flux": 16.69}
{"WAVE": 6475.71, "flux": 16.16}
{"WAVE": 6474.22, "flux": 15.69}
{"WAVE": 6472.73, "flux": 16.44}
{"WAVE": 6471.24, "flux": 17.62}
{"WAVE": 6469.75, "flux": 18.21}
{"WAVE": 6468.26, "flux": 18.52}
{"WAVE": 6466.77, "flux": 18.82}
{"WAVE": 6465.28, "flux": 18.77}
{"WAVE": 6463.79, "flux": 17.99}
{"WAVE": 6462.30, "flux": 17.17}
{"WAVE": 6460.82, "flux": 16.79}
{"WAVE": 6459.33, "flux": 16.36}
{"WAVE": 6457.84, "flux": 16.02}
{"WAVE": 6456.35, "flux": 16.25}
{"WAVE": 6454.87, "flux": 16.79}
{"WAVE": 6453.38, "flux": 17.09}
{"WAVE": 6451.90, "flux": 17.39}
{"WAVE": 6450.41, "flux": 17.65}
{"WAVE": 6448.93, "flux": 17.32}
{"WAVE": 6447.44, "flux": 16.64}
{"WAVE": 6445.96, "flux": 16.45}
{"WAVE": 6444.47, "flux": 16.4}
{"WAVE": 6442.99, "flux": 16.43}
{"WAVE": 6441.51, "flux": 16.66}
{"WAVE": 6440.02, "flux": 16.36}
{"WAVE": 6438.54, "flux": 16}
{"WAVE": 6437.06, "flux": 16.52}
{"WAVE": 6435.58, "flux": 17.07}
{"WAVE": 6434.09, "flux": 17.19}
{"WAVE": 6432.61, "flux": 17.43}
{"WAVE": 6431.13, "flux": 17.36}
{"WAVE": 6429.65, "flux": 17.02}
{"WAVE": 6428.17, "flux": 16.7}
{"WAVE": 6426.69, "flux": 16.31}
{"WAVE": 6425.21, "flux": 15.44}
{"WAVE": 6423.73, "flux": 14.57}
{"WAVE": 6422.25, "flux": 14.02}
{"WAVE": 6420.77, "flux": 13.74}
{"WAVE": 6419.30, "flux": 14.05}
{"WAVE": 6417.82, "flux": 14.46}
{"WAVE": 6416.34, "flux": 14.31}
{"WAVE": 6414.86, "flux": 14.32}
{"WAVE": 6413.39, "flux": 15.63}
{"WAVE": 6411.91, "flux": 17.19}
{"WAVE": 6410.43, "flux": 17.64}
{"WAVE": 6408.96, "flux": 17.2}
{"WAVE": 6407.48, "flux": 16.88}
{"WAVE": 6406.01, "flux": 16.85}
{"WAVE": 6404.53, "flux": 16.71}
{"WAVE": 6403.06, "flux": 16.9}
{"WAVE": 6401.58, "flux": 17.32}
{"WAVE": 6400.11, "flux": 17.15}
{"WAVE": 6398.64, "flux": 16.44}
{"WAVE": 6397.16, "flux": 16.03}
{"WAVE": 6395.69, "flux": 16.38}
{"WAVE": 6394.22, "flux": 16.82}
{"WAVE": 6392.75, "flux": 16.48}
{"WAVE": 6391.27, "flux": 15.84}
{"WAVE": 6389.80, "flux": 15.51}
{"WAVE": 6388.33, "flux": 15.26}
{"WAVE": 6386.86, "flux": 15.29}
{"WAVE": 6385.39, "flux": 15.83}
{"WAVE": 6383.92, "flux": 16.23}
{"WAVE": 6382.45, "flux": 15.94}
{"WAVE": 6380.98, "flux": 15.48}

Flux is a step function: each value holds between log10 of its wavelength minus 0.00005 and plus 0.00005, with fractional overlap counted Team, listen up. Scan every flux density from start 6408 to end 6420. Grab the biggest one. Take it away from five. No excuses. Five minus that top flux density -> -12.6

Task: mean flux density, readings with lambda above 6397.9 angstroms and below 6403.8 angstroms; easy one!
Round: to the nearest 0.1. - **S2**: 17.0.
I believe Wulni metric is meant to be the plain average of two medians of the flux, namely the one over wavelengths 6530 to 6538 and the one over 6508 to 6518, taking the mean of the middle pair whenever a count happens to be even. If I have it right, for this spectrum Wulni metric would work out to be 15.6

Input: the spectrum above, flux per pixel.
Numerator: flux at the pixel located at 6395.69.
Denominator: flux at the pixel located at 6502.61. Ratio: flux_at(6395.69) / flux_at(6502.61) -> 1.10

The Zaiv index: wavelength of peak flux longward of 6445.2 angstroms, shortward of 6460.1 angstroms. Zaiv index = 6450.41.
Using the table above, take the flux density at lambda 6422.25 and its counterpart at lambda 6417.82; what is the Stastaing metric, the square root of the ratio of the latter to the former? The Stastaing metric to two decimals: 1.02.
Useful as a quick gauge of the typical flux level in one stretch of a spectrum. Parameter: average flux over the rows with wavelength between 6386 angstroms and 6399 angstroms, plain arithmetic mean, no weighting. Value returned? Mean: 16.0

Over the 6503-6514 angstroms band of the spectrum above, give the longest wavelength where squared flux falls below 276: 6513.09 angstroms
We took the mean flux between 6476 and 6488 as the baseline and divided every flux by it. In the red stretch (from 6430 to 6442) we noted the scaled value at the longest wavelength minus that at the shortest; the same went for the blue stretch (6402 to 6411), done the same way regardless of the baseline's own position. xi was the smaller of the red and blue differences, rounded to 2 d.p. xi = -0.04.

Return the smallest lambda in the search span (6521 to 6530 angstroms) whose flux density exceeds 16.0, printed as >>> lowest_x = 6522.10 angstroms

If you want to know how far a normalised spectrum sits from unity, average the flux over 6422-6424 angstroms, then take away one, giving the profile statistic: 13.3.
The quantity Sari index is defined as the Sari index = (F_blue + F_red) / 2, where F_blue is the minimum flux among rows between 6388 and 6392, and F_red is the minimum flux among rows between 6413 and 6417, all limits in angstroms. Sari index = 14.8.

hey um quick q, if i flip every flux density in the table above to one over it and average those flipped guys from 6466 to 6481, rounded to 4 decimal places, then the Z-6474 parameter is 0.0589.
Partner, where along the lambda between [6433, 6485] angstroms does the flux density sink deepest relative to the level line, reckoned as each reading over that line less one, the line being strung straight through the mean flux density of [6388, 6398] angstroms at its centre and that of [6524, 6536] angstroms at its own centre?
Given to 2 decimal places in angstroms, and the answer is 6481.68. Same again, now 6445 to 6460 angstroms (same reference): 6457.84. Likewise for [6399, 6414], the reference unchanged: 6413.39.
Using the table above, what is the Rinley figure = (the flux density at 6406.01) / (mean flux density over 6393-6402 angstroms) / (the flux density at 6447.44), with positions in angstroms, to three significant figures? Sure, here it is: 0.0607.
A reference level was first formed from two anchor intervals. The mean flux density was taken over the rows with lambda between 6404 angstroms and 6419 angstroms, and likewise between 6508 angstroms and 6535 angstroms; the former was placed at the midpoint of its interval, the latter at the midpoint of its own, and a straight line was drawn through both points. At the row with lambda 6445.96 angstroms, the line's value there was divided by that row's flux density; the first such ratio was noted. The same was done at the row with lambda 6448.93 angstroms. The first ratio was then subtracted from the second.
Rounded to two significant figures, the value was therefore -0.049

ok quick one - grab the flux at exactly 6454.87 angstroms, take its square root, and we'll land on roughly 4.10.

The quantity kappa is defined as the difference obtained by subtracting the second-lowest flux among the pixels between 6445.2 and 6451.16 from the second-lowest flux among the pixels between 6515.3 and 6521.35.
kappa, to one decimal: 0.1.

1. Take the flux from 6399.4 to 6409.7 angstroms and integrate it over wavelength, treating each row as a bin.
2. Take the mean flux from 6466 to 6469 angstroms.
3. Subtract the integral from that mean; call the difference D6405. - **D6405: -157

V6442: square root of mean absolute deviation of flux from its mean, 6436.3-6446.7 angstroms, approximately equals 0.36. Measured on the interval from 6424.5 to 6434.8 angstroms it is 0.73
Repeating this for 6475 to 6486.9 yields 0.57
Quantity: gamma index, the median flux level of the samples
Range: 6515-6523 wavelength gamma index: 16.8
